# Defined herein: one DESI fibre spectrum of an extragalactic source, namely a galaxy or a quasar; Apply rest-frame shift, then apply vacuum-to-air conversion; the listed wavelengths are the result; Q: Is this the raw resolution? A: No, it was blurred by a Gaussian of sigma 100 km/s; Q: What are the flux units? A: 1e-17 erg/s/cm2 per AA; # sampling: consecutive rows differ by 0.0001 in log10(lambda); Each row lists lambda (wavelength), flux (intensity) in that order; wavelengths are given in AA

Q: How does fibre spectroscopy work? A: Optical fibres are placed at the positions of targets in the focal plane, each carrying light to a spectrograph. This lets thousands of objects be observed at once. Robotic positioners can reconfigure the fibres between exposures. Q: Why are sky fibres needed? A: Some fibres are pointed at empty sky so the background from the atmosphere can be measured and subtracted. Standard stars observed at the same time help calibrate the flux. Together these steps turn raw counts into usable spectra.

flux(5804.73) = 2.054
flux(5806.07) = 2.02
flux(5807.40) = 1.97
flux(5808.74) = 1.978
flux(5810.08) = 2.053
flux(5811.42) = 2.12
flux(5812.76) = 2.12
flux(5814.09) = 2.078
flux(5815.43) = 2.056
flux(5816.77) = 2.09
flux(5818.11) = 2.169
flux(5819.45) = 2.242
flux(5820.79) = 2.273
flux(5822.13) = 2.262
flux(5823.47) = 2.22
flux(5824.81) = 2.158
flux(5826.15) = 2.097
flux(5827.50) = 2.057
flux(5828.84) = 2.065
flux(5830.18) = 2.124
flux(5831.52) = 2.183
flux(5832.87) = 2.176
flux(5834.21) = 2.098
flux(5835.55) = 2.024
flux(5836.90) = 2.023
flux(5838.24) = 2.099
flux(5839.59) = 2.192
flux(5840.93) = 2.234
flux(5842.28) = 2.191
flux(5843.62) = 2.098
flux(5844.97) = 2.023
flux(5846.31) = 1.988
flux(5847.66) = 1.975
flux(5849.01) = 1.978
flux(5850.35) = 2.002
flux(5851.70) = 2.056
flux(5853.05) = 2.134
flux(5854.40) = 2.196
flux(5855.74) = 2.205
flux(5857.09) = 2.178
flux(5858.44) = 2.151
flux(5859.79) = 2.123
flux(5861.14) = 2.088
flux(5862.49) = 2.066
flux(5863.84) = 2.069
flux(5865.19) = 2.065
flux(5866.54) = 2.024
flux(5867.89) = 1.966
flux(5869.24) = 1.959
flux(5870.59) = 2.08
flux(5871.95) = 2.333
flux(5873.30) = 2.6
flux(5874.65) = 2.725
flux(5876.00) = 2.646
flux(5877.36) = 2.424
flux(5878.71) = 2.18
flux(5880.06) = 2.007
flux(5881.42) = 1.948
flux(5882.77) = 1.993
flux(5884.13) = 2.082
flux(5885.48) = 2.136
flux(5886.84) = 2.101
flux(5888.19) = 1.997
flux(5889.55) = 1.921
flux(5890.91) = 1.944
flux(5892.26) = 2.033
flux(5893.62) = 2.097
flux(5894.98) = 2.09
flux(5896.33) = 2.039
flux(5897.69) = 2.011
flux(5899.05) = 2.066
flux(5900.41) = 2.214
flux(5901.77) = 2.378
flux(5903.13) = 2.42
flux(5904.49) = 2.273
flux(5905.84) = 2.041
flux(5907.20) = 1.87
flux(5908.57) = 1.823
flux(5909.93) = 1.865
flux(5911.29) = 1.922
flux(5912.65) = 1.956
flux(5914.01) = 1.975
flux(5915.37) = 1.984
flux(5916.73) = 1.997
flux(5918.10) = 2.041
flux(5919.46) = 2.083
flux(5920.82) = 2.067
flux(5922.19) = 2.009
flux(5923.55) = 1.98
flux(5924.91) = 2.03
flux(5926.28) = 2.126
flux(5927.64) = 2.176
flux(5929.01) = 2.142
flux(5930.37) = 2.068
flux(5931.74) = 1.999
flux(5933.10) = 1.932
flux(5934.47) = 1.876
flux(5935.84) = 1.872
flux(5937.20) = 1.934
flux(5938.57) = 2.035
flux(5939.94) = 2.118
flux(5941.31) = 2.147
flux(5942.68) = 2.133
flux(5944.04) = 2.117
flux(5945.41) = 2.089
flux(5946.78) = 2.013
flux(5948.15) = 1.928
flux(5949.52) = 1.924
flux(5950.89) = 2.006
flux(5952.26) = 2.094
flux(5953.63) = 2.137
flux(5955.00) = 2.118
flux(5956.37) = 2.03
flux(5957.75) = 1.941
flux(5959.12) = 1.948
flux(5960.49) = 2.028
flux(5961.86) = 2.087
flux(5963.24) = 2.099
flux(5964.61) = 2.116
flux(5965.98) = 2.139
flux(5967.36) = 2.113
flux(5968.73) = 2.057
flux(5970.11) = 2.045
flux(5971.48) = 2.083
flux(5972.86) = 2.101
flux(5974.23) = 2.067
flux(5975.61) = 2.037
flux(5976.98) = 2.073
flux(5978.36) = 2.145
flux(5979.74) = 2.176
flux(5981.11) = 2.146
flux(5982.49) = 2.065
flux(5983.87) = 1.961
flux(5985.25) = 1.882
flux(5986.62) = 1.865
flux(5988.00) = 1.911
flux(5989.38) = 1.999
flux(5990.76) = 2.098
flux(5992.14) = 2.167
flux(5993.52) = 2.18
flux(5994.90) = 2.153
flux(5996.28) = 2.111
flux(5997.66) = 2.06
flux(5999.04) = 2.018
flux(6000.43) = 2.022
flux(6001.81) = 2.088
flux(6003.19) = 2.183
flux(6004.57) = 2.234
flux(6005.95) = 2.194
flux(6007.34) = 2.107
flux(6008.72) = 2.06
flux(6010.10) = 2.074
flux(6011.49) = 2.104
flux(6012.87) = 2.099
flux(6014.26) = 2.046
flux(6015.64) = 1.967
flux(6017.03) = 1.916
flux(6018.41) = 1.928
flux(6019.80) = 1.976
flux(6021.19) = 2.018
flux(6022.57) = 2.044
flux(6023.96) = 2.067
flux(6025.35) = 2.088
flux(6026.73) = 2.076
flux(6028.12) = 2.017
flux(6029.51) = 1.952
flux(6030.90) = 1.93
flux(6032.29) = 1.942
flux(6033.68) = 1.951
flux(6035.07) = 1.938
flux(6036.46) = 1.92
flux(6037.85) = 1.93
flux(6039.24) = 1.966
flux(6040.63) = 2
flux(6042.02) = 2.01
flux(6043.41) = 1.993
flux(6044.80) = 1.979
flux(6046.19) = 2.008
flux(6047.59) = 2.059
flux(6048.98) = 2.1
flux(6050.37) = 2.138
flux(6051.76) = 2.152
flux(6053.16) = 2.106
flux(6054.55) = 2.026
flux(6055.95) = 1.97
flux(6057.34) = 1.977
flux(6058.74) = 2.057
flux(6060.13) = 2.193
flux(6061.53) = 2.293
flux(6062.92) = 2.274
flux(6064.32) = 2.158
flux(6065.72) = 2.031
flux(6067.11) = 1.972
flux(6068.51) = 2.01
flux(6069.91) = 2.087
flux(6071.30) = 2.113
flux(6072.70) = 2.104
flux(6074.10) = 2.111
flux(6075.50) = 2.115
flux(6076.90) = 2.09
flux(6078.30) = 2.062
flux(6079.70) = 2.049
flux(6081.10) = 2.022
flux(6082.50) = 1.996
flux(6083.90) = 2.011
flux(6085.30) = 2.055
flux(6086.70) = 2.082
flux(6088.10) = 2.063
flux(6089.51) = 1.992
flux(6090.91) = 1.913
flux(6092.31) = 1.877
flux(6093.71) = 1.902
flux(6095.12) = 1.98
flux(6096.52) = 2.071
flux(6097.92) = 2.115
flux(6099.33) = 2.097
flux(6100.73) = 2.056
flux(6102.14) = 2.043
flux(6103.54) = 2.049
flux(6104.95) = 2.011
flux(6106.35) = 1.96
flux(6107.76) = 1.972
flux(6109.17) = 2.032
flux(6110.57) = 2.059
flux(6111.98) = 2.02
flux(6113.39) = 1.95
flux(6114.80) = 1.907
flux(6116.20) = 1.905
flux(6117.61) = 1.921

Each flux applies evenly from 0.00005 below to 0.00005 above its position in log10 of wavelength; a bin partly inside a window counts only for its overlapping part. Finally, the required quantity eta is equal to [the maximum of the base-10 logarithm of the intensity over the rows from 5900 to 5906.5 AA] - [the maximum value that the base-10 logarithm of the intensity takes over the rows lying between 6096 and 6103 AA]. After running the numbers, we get 0.06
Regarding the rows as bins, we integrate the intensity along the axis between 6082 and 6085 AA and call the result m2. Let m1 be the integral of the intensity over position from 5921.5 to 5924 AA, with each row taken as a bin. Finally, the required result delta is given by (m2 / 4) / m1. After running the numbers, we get 0.30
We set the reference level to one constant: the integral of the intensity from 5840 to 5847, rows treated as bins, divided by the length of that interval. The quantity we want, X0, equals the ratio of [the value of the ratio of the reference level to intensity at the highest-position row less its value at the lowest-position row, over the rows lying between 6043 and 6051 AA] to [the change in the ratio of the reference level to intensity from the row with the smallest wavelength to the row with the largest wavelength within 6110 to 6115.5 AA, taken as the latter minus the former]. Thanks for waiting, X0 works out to -0.9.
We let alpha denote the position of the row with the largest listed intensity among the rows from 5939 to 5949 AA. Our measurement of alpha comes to 5941.31 AA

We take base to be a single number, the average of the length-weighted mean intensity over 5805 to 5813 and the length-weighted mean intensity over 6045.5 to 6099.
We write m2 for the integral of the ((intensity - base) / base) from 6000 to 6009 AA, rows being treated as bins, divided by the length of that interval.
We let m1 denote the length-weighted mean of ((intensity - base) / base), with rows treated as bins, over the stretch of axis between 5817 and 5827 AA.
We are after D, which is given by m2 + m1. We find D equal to 0.11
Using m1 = 0.07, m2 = 0.04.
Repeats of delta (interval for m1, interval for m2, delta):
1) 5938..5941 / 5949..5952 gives 0.24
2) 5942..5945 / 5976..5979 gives 0.25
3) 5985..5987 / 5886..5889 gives 0.41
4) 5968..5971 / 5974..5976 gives 0.17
